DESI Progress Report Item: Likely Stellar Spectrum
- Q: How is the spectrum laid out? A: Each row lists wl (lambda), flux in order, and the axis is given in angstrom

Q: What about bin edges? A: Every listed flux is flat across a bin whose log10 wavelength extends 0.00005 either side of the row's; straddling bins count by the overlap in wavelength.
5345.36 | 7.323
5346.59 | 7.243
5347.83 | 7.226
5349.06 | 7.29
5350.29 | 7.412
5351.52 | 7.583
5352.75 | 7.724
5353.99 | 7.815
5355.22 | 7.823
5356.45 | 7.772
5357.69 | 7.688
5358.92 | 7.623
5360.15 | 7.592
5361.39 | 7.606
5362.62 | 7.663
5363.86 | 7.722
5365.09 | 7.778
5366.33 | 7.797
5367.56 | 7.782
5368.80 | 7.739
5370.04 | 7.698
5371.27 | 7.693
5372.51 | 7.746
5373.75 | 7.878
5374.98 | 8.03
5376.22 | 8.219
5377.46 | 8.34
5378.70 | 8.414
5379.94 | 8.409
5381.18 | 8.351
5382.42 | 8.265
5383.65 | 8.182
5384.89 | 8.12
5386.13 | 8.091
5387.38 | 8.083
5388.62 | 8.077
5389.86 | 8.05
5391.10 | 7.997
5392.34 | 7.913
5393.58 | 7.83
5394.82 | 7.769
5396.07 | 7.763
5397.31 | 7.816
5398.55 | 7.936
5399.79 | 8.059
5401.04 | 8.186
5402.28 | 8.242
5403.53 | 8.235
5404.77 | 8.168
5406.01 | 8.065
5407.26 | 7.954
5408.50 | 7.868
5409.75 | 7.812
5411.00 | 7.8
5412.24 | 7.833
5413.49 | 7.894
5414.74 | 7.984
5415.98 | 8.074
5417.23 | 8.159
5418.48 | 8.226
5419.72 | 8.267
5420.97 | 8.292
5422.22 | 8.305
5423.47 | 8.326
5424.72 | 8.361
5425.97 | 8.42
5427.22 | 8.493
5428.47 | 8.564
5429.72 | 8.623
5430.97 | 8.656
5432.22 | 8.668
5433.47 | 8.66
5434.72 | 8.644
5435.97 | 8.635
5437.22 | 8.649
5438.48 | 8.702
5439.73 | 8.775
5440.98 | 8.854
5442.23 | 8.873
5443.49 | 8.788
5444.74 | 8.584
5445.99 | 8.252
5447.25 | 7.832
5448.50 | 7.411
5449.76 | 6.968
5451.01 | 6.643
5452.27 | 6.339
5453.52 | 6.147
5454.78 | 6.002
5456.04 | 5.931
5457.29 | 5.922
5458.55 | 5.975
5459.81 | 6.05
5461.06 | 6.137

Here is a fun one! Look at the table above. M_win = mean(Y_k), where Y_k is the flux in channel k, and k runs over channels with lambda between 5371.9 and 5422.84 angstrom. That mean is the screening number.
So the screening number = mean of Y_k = 8.1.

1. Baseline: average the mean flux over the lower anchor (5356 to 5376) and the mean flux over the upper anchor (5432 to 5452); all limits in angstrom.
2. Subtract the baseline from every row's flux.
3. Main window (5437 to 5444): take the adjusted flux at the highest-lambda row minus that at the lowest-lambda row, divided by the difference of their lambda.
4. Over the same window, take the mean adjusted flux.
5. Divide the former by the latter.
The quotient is 0.03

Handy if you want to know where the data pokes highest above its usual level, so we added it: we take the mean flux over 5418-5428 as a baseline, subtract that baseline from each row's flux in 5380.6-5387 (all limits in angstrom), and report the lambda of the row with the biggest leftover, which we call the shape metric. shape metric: 5381.18 angstrom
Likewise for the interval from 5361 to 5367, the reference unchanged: 5366.33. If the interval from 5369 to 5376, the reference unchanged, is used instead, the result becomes 5374.98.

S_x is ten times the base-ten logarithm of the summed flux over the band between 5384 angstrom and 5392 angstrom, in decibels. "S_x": 16.9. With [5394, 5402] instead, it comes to 16.8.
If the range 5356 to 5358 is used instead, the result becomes 11.9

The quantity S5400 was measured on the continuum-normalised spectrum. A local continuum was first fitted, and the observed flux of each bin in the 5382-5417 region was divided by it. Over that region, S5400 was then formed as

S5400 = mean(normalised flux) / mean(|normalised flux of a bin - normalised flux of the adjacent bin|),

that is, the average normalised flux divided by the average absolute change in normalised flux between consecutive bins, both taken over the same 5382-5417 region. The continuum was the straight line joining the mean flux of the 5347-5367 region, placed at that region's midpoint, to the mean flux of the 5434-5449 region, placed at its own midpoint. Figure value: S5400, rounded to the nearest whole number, 119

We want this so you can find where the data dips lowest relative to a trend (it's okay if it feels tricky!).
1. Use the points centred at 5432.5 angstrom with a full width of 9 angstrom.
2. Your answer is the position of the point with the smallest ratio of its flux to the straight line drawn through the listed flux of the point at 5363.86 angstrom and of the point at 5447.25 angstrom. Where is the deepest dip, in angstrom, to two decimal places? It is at 5428.47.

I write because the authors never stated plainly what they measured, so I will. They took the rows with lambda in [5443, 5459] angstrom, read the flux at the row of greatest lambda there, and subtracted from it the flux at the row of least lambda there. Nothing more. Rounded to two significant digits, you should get -2.8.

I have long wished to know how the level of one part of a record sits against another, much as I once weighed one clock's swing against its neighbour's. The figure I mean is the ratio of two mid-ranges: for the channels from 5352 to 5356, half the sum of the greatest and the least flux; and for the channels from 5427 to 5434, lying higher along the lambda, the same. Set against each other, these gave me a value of 0.91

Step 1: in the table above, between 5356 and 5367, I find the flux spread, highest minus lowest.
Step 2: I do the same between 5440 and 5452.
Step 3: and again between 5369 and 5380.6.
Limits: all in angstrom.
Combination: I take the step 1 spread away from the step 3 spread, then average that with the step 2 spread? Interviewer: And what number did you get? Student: 1.4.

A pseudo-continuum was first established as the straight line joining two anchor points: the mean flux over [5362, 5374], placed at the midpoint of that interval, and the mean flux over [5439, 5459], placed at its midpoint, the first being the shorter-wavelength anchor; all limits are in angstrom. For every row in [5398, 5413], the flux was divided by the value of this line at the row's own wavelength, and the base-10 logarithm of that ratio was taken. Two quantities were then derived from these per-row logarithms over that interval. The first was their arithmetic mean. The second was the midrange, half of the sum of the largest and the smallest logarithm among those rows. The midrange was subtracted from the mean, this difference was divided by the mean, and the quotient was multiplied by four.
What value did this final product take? -0.11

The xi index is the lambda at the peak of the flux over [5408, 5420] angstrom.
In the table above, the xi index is 5419.72 angstrom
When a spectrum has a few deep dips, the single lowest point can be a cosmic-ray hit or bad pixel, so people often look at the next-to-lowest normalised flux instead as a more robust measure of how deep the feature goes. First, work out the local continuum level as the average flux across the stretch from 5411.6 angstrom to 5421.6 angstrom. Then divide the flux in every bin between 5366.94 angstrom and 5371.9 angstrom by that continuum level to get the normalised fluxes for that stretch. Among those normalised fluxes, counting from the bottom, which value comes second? 0.95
